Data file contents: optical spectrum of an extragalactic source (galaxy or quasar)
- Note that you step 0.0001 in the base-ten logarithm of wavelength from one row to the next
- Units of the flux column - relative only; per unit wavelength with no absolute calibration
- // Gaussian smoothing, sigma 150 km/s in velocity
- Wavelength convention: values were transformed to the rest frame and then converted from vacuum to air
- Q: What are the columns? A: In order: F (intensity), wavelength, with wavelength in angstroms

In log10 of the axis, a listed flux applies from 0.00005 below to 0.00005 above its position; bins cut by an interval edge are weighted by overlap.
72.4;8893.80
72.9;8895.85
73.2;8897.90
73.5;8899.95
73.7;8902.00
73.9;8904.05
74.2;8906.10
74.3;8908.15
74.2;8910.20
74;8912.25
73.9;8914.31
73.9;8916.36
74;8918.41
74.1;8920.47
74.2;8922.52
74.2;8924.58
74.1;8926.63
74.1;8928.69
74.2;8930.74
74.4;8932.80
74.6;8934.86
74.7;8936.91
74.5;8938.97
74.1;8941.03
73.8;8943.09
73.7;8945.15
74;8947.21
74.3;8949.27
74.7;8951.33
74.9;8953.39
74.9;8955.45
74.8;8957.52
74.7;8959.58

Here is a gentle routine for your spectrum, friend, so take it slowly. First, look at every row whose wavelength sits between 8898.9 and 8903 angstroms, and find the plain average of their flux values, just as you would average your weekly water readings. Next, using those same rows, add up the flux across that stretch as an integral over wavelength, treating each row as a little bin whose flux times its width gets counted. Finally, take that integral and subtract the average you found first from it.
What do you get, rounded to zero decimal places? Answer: 228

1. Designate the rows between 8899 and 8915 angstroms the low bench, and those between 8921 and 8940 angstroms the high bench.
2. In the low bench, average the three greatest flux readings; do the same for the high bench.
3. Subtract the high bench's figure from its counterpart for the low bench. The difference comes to -0.37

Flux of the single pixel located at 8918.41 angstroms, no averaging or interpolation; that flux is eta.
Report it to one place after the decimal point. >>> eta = 74.0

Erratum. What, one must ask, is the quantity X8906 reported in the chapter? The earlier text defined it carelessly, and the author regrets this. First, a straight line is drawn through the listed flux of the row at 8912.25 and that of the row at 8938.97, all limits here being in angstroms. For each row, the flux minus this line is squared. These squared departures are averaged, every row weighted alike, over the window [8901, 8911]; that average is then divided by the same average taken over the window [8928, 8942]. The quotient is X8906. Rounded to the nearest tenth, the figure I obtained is 1.3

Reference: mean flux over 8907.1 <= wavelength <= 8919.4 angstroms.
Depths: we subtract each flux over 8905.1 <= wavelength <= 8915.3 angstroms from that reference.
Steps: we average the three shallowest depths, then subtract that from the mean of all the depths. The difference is 0.11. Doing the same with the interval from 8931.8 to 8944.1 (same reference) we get 0.25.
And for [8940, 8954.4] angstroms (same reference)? 0.42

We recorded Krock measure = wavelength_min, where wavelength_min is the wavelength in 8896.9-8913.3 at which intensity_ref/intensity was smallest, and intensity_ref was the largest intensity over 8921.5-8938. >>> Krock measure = 8908.15 angstroms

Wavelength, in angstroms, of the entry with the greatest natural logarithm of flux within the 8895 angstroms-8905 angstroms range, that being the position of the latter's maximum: 8904.05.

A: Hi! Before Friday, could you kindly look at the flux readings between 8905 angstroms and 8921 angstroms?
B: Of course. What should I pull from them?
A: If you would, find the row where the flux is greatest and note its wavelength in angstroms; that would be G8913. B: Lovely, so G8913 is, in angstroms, 8908.15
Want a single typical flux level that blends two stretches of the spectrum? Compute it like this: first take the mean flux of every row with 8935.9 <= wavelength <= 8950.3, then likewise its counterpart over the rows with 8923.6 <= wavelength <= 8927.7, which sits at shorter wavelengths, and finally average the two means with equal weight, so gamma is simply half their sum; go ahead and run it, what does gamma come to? 74.15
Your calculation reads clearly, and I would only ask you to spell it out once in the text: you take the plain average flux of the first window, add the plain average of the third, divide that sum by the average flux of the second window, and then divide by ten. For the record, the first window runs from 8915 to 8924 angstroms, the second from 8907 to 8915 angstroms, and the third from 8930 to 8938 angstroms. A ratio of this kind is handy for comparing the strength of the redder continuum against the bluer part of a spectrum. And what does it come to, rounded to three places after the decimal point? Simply 0.200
